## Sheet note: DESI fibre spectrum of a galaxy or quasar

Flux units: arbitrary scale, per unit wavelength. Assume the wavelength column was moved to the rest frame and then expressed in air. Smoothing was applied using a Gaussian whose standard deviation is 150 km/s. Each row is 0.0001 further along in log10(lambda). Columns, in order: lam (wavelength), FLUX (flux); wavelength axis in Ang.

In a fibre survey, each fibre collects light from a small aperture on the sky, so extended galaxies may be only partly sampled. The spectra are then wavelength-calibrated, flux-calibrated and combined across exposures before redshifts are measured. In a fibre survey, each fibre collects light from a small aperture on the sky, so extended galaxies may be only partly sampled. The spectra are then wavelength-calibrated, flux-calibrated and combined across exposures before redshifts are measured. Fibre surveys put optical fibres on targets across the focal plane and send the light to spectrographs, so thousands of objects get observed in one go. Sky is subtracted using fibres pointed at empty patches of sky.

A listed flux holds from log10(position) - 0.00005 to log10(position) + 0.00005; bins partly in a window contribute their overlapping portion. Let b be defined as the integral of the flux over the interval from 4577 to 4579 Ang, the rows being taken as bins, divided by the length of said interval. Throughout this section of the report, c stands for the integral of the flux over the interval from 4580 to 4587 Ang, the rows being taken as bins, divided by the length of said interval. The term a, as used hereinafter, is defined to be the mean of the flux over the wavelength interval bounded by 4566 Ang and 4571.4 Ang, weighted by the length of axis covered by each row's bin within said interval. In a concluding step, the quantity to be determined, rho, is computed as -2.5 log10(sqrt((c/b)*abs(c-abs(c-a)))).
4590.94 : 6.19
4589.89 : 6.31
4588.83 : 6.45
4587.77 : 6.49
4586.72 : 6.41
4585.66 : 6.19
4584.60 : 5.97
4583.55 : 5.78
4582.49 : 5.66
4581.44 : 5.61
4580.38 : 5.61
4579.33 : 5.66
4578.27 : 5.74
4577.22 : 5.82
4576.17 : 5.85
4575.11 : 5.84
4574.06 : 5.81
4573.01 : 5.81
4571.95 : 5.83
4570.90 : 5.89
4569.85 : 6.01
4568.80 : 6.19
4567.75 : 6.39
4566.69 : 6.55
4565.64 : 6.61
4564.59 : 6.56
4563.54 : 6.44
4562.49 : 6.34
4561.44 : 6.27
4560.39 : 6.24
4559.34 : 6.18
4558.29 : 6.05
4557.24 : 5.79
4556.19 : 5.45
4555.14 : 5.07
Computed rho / -0.94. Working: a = 6.22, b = 5.76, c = 5.87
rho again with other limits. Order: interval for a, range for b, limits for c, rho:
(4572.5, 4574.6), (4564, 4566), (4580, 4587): -0.89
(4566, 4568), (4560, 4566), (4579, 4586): -0.83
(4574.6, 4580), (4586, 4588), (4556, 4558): -0.87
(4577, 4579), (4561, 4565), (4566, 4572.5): -0.93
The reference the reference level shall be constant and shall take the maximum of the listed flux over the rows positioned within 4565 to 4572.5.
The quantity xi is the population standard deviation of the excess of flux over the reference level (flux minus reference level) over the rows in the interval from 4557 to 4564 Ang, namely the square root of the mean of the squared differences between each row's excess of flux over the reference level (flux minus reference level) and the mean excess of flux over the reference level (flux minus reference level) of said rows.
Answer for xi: 0.20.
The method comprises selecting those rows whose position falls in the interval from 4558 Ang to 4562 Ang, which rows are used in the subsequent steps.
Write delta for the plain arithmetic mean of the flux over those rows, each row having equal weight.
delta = 6.2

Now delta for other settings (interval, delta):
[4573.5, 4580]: 5.8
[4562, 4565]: 6.4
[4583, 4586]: 6.0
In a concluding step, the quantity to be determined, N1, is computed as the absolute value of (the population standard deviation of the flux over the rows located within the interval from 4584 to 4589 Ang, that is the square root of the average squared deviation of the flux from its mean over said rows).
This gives 0.196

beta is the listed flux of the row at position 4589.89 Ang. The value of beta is 6.31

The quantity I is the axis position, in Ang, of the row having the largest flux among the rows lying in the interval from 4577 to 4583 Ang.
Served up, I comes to 4577.22 Ang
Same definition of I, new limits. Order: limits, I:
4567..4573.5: 4567.75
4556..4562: 4561.44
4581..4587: 4586.72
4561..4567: 4565.64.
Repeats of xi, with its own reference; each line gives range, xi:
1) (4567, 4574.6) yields 0.21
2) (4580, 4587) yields 0.29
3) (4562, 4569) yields 0.14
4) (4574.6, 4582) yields 0.10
